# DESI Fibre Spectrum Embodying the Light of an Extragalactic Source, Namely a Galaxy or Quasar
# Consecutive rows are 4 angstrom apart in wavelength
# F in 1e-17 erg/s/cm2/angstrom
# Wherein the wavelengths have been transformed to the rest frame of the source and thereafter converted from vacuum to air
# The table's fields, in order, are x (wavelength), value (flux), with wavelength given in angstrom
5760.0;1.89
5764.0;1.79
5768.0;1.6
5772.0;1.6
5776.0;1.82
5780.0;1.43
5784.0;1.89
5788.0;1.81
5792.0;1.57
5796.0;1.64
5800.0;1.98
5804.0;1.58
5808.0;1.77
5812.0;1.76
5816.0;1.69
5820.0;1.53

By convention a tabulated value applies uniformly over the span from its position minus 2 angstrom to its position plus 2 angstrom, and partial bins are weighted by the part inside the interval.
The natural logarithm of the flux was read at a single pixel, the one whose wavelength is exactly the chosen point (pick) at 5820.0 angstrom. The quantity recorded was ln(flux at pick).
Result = 0.43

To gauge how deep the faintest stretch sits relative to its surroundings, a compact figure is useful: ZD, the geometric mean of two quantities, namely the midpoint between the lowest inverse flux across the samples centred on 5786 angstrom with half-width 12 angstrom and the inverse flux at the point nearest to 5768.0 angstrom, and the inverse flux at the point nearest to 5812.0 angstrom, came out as 0.57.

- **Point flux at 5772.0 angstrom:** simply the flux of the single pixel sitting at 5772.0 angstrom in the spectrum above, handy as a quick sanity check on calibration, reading 1.6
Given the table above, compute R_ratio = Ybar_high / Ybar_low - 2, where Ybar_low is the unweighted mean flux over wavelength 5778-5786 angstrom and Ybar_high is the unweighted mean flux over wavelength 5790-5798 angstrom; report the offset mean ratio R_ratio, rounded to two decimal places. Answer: -1.03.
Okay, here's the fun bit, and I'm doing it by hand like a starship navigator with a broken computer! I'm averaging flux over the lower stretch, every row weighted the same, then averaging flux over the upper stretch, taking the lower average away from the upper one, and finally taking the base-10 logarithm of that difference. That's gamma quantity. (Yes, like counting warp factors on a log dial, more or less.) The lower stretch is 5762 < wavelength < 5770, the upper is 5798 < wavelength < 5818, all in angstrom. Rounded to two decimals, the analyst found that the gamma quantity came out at -1.21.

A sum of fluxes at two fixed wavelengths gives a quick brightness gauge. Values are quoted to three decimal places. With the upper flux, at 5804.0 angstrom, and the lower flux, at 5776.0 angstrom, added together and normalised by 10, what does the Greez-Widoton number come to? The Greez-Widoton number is 0.340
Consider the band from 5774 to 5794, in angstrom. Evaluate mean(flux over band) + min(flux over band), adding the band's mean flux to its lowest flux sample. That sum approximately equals 3.13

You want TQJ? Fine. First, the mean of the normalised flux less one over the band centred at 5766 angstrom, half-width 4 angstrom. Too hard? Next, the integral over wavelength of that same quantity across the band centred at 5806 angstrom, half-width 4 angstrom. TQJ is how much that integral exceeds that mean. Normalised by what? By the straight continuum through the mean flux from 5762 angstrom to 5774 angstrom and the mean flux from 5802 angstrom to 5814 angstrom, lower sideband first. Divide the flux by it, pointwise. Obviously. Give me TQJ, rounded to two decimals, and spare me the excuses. -0.14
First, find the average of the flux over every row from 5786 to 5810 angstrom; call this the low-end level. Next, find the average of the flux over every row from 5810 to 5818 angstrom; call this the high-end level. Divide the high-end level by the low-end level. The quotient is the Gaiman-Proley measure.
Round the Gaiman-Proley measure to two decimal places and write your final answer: 1.00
